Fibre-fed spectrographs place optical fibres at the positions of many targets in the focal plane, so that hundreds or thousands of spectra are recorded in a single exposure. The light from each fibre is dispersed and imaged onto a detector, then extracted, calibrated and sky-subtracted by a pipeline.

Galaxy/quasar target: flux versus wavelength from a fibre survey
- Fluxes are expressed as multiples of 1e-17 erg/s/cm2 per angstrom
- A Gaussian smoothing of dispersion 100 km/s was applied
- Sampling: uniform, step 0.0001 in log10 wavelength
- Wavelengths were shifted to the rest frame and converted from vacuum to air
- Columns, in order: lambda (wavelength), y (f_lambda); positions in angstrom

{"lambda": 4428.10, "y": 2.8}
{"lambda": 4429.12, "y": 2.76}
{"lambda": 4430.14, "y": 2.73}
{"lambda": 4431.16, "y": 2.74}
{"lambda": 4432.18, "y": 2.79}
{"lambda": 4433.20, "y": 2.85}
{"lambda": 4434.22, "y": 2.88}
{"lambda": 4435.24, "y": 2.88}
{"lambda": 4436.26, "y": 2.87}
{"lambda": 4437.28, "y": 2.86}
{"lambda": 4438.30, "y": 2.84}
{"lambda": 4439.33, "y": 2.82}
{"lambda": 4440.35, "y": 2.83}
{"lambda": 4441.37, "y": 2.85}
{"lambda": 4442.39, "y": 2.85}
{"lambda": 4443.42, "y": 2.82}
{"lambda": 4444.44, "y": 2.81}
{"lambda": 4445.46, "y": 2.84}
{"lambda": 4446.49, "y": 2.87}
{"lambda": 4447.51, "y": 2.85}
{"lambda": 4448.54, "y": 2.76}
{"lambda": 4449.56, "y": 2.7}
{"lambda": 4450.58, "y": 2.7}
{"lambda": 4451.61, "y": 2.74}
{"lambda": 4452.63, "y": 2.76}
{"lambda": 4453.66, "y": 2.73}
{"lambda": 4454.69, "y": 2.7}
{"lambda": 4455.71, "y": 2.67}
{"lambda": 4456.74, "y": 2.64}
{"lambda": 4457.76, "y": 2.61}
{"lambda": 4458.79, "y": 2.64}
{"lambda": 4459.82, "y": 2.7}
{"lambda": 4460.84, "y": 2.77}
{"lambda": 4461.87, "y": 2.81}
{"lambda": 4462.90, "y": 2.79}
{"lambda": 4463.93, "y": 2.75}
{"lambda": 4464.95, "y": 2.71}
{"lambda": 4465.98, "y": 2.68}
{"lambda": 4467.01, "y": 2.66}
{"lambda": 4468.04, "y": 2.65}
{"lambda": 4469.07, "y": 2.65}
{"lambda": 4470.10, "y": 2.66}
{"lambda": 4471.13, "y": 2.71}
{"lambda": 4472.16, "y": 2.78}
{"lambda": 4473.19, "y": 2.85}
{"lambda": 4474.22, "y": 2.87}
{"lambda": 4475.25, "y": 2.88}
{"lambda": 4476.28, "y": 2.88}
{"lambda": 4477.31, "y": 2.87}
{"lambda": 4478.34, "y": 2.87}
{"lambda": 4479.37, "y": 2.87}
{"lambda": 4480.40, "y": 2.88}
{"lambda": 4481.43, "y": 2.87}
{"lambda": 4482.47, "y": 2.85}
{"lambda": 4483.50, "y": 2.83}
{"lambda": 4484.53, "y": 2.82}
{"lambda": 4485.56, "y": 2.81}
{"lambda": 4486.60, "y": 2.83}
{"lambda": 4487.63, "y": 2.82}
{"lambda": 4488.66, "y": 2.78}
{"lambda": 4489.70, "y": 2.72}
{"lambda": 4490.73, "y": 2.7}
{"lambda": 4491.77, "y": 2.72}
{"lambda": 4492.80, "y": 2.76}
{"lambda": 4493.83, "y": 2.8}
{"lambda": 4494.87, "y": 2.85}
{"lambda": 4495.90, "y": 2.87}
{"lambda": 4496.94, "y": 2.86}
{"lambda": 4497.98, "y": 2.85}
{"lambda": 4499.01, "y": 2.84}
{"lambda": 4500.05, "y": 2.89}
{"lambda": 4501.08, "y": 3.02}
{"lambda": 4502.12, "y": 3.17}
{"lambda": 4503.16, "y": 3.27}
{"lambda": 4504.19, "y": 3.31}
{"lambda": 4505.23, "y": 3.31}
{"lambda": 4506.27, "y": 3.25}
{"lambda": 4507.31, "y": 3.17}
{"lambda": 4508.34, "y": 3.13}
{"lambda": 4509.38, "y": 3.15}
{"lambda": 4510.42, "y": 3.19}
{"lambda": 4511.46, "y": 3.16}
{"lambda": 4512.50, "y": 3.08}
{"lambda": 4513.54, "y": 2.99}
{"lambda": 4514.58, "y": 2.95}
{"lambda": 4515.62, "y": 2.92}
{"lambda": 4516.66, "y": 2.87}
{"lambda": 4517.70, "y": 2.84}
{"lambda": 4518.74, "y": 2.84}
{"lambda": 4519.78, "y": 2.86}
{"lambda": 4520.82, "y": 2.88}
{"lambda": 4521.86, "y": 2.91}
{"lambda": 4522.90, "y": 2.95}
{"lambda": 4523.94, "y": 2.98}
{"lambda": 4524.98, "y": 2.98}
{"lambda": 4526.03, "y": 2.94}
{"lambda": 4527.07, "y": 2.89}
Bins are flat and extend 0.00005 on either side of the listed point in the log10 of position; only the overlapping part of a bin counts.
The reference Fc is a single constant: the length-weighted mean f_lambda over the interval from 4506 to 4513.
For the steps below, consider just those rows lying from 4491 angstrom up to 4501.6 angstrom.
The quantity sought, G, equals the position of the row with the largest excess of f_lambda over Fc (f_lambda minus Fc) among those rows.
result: 4501.08 angstrom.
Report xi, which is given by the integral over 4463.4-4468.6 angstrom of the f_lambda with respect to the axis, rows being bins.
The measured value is 14.0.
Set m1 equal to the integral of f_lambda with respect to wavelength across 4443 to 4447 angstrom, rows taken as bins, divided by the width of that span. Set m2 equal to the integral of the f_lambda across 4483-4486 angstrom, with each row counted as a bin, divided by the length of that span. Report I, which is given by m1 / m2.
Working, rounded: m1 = 2.84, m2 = 2.83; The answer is 1.00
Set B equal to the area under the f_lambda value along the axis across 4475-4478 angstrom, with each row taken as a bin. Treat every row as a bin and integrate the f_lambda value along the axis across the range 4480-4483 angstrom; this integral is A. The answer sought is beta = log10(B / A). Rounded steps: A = 8.59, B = 8.64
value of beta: 0.002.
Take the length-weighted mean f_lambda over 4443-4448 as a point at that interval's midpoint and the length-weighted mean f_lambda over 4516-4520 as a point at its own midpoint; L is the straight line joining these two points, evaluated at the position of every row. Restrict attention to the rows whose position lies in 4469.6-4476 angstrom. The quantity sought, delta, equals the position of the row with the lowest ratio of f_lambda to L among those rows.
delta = 4470.10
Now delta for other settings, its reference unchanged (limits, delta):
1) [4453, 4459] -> 4457.76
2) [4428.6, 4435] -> 4430.14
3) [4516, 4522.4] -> 4518.74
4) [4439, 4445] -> 4444.44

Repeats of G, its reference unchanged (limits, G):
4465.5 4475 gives 4474.22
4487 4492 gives 4487.63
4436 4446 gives 4436.26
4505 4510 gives 4505.23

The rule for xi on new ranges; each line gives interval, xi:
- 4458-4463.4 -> 14.8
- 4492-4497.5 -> 15.5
